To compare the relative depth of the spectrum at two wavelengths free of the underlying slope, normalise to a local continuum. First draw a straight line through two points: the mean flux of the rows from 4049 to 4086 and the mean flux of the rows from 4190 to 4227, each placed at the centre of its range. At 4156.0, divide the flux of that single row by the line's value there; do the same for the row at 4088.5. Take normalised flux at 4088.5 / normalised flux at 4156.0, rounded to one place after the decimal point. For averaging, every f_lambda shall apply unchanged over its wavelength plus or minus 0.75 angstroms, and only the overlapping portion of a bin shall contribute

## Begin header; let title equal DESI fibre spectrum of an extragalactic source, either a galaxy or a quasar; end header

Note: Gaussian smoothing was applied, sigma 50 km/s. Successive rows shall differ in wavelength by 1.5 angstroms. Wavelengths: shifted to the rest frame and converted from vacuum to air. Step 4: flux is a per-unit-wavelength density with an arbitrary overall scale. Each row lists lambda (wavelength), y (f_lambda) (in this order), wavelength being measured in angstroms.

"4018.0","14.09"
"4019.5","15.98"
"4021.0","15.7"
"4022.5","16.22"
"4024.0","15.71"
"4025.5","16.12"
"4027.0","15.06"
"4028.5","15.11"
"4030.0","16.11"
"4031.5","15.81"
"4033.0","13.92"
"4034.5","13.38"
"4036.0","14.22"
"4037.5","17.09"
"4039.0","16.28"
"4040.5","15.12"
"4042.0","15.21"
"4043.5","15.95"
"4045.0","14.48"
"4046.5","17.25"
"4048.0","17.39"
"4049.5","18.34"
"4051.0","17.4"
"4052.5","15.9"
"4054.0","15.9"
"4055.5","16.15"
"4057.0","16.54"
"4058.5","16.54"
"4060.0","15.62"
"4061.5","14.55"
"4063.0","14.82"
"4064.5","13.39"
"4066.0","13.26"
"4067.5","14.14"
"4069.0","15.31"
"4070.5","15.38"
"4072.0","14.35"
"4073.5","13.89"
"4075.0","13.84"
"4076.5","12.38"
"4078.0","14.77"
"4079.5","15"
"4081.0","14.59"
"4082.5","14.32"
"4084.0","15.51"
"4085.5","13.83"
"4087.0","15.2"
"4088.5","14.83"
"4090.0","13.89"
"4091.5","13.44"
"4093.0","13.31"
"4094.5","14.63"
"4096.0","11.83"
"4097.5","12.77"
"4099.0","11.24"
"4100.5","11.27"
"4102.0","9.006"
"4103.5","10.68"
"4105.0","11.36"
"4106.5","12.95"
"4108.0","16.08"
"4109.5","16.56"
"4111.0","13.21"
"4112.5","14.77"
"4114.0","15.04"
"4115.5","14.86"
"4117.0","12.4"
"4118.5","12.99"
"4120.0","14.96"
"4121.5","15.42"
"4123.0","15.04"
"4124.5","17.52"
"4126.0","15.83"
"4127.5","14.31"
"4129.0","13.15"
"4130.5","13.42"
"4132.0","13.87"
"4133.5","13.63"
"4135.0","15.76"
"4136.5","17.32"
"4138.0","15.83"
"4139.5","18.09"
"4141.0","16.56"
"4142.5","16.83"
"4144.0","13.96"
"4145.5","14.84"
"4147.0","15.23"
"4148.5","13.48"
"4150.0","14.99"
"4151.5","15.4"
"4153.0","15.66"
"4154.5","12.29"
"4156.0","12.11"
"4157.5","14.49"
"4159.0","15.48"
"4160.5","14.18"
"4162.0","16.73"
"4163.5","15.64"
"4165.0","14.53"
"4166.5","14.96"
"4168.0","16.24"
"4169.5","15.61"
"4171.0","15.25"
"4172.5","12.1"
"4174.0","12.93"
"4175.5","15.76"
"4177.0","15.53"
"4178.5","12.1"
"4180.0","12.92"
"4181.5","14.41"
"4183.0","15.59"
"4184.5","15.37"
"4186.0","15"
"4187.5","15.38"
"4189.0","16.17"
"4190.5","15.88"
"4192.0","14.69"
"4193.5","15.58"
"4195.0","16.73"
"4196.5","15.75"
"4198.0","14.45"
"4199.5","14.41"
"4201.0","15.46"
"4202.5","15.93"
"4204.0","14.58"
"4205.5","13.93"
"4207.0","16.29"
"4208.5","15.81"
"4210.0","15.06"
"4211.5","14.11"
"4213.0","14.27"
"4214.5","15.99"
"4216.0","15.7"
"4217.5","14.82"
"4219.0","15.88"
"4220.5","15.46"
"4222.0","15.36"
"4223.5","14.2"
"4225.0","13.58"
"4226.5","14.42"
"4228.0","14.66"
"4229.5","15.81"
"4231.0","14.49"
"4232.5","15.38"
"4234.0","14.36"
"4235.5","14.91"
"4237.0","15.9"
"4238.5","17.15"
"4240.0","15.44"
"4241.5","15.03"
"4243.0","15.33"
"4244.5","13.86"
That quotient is 1.2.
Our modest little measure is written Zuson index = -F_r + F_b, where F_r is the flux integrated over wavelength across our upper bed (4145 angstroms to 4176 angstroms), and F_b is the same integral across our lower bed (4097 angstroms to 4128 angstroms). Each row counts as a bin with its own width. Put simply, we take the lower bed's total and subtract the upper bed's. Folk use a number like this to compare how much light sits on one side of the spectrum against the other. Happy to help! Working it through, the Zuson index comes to -29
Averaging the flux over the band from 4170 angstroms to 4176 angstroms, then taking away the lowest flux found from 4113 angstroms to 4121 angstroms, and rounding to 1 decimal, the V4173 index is 1.6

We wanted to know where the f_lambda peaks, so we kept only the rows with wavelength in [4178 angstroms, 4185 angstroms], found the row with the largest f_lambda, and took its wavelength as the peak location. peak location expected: 4183.0 angstroms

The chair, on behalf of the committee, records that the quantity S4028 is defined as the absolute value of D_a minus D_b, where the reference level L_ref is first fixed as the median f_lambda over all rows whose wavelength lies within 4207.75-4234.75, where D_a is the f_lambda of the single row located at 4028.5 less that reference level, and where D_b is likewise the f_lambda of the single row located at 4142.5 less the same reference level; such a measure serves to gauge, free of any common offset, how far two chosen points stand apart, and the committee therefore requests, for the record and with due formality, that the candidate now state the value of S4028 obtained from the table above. 1.7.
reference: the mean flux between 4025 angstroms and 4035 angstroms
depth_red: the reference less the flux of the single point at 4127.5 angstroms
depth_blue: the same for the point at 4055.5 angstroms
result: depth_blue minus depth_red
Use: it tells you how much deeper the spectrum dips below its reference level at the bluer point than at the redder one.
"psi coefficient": -1.8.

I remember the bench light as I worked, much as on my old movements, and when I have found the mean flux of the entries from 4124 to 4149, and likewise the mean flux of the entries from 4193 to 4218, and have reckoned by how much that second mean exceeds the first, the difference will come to 0.0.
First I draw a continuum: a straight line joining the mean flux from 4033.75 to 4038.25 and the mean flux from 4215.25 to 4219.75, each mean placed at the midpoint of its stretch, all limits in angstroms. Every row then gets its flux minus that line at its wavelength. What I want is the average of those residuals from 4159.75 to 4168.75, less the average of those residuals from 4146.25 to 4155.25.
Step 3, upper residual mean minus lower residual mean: 0.8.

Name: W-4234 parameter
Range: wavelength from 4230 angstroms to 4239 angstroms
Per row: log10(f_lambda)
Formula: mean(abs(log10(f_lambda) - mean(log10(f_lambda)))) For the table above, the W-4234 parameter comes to 0.0218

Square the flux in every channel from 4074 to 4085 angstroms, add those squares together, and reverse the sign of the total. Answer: -1446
